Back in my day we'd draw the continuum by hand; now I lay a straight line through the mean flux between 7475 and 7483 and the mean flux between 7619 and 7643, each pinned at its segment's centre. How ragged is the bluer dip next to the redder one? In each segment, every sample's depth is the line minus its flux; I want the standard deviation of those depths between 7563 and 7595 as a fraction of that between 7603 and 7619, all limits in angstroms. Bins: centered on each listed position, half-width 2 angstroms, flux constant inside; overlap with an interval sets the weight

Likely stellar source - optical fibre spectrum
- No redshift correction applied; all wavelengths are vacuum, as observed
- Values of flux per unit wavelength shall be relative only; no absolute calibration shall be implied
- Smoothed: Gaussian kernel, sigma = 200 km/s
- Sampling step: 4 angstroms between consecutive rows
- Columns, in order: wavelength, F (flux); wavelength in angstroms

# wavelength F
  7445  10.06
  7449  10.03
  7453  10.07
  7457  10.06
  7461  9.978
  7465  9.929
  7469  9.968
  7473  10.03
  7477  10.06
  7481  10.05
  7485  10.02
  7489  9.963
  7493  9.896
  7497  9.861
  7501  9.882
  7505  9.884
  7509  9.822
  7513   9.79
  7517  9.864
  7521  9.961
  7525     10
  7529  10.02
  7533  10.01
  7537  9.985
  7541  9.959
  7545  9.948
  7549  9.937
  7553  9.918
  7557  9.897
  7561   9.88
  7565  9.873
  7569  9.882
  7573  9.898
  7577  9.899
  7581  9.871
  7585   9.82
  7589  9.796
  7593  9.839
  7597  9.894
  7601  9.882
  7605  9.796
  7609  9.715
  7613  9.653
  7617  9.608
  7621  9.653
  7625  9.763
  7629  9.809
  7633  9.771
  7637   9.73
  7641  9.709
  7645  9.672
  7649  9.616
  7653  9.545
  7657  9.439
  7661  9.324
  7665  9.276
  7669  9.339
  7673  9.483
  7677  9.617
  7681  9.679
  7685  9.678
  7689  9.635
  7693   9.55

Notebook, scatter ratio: 0.4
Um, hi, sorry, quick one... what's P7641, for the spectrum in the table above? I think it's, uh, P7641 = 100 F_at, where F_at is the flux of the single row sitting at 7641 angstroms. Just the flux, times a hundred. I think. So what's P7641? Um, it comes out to 971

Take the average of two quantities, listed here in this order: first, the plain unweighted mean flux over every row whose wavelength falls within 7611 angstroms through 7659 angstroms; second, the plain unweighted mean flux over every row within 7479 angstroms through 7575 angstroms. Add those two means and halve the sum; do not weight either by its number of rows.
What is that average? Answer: 9.79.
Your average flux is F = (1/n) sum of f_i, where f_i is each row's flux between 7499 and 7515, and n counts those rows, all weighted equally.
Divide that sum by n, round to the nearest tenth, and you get 9.8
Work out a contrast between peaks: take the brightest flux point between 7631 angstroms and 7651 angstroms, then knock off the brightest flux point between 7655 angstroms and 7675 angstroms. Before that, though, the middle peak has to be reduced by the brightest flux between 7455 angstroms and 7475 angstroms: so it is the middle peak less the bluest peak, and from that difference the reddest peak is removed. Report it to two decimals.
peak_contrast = -9.77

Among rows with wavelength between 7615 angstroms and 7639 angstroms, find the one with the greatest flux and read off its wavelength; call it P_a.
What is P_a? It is 7629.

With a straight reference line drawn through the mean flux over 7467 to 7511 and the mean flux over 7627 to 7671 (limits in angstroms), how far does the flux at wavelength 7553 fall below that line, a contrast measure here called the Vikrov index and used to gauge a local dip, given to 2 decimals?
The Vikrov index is -0.12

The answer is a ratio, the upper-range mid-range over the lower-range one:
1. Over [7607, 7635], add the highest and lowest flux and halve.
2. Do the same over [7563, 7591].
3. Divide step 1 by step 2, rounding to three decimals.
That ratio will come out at 0.986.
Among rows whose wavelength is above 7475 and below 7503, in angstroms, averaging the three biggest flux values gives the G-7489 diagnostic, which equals 10.0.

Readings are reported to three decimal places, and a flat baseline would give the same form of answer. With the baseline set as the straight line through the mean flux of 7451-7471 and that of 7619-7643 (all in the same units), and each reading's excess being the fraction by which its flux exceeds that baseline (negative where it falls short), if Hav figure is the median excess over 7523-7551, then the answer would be 0.010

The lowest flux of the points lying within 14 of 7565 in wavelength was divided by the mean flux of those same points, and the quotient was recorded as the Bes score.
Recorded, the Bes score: 0.998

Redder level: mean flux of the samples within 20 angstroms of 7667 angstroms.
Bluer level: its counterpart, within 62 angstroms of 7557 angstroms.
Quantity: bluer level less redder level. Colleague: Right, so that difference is 0.37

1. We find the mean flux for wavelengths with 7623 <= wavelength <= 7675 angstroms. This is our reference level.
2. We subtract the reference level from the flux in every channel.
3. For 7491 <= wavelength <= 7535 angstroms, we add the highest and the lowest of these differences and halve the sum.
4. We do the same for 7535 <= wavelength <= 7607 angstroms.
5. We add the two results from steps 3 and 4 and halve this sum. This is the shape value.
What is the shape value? 0.32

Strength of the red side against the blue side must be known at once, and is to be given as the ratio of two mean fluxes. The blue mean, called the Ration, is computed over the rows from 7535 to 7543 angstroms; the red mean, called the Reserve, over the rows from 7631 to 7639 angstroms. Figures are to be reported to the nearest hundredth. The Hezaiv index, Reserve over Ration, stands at 0.98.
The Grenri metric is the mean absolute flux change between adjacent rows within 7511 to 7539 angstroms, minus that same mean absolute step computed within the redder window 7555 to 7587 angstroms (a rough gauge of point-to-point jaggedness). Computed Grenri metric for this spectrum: 0.026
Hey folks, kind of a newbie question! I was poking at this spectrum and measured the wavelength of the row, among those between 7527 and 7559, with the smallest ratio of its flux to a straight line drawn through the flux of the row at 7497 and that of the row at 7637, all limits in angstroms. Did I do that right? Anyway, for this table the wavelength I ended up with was 7557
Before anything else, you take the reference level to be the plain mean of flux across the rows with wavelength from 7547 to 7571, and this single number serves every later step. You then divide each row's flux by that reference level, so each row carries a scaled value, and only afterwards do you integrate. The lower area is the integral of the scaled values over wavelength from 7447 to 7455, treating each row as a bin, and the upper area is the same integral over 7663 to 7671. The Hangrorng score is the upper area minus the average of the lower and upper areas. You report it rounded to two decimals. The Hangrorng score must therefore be -0.30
